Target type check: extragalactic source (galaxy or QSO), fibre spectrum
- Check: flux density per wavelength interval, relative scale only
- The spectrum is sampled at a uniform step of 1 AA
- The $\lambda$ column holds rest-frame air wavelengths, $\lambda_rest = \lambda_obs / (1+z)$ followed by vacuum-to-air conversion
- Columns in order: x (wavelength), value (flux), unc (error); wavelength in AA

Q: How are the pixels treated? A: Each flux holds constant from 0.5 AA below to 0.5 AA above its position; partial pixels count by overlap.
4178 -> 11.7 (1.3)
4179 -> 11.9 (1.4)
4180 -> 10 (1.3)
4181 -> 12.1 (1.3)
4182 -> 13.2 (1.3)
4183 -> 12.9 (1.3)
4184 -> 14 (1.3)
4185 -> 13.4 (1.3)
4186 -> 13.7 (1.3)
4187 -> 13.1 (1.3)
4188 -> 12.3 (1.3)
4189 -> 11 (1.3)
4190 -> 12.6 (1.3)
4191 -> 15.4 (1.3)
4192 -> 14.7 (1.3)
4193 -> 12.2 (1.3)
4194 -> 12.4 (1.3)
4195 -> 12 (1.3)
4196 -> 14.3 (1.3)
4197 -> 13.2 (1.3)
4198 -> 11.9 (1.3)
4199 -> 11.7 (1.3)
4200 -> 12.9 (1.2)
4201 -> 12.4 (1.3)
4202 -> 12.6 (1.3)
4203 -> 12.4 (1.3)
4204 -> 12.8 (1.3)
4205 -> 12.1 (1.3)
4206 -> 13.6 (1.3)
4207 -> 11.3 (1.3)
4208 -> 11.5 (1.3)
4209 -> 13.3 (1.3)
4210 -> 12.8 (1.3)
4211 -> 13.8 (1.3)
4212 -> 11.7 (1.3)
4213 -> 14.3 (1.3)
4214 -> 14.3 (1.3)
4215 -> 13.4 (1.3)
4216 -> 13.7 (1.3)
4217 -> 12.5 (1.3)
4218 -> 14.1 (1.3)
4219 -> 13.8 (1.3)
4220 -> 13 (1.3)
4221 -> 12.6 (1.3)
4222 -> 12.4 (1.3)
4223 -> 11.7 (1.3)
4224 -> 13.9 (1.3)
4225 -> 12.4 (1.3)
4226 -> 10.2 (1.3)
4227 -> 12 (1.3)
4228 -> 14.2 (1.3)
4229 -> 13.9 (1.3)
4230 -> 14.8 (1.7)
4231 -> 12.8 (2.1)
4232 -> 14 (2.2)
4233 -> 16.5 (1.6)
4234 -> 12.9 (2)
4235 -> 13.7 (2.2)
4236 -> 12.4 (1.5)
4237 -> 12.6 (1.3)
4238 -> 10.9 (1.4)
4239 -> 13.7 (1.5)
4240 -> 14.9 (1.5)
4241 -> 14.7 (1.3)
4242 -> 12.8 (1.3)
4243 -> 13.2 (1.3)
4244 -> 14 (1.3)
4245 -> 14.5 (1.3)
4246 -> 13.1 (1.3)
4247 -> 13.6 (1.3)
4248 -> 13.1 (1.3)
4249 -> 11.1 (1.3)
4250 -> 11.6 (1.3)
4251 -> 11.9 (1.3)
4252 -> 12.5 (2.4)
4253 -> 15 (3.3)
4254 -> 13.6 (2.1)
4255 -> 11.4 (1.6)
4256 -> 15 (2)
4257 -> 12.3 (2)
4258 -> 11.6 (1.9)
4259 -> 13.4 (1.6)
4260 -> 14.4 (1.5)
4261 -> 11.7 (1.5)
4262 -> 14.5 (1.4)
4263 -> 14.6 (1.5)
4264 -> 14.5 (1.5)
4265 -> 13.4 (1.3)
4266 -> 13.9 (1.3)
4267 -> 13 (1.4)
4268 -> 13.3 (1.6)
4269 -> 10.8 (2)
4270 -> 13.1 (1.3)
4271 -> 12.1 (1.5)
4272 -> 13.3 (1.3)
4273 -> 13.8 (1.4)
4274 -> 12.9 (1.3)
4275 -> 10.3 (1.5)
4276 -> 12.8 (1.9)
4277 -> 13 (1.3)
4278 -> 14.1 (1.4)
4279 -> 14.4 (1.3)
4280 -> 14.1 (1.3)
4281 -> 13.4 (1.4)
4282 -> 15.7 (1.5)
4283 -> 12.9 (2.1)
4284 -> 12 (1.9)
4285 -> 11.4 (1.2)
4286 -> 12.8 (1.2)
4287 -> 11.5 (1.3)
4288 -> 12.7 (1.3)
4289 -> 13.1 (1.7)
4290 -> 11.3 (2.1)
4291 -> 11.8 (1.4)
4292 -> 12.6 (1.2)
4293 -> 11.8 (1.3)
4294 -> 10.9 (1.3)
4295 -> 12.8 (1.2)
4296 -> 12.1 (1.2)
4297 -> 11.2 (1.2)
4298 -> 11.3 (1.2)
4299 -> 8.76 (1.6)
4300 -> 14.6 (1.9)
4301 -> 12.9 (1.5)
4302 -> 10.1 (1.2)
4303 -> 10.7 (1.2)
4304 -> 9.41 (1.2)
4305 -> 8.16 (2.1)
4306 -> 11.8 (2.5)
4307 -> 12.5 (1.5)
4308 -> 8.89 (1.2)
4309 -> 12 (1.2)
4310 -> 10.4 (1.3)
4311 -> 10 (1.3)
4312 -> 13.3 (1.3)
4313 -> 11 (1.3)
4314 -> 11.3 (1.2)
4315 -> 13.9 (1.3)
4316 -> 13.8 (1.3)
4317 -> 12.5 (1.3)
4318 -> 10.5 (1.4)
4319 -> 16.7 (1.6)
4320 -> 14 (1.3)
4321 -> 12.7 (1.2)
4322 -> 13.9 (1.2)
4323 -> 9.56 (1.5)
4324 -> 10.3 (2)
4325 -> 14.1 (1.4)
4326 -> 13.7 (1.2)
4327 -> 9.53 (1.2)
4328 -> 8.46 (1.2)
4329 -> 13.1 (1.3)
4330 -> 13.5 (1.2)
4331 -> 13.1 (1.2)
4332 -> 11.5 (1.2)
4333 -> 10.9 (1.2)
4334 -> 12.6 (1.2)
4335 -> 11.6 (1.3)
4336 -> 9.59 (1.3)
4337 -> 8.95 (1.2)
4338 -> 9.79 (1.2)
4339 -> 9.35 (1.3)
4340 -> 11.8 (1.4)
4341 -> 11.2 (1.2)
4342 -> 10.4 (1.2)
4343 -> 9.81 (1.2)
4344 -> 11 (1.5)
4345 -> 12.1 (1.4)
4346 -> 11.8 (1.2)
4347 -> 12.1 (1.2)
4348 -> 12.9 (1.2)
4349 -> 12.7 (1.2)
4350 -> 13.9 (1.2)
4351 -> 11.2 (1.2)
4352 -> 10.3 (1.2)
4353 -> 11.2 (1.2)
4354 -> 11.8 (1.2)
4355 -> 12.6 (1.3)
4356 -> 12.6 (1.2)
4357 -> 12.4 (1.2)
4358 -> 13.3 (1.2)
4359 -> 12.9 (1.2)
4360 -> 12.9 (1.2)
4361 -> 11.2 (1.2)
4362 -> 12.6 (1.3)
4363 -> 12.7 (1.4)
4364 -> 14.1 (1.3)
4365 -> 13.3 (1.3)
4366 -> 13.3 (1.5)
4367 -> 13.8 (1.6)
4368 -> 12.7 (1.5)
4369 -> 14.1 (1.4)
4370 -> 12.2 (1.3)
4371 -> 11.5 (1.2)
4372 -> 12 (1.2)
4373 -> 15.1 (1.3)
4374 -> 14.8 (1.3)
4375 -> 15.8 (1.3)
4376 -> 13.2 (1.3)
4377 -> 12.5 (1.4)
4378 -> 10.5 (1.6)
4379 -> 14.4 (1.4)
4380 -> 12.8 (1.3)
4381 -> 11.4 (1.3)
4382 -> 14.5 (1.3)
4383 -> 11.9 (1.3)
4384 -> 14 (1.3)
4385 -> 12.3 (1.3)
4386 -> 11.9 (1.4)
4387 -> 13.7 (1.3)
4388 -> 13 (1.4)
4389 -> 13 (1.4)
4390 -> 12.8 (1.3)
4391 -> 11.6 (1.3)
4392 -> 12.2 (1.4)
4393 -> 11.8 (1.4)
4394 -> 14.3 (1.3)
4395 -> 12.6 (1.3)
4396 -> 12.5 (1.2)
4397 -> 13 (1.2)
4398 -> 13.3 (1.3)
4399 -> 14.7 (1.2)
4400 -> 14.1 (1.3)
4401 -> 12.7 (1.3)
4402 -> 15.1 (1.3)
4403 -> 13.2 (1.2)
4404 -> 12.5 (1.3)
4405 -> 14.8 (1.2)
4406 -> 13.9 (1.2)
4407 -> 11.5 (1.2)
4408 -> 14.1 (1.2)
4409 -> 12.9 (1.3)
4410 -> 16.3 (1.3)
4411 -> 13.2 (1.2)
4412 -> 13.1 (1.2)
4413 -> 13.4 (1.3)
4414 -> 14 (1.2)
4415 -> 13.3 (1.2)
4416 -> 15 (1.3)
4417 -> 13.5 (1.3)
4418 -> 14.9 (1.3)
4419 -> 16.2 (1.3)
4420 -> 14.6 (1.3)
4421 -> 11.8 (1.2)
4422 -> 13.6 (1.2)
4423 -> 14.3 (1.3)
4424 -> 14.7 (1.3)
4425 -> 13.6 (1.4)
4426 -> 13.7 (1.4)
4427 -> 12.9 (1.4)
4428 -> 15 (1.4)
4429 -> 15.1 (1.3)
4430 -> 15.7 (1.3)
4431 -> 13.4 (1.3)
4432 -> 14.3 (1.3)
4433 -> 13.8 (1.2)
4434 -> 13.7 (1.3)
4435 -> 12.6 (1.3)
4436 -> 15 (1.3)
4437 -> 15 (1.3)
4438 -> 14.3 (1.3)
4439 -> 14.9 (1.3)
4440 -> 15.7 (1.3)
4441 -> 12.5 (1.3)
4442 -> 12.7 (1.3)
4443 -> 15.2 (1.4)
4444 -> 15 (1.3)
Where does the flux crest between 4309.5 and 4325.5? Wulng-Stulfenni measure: 4319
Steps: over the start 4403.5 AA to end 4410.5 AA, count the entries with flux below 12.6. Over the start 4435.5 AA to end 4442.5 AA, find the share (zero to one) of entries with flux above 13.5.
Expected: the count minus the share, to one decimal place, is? 1.3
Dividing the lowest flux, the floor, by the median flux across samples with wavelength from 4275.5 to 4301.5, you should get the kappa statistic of 0.69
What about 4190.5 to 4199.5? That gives 0.94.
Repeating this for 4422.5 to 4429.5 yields 0.90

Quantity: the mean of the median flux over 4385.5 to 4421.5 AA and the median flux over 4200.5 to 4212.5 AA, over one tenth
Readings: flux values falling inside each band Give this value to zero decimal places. 129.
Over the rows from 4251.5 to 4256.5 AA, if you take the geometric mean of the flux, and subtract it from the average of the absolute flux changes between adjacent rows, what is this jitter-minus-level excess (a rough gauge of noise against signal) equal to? -11.0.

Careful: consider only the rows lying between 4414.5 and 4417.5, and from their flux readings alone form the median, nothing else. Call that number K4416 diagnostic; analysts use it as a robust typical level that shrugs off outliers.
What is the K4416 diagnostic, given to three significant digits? 13.5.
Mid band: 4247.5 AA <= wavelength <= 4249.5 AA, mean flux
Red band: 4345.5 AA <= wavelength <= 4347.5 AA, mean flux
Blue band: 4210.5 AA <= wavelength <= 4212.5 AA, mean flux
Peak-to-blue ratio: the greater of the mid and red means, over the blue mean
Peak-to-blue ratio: 0.95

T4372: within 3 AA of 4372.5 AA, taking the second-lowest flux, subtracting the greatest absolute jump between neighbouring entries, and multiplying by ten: 89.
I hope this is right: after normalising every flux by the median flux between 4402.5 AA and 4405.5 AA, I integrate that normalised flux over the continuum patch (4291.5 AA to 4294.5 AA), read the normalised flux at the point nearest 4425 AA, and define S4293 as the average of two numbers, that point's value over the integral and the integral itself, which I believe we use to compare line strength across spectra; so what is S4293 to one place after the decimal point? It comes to 1.5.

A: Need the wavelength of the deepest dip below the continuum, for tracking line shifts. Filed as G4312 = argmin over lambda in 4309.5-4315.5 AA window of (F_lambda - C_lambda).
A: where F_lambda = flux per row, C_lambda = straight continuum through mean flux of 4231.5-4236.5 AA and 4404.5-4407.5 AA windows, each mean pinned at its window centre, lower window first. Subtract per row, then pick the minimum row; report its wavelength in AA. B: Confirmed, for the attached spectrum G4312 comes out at 4311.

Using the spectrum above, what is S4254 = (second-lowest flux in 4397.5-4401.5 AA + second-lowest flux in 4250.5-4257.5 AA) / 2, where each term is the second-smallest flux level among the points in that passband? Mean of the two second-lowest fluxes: 12.6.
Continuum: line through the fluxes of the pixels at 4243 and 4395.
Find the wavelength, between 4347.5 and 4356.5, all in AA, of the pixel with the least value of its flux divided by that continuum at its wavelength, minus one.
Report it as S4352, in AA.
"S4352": 4352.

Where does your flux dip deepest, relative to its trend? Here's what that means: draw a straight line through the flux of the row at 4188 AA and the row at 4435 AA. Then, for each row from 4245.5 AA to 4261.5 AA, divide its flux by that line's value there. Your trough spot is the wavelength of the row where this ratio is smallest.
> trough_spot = 4249 AA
